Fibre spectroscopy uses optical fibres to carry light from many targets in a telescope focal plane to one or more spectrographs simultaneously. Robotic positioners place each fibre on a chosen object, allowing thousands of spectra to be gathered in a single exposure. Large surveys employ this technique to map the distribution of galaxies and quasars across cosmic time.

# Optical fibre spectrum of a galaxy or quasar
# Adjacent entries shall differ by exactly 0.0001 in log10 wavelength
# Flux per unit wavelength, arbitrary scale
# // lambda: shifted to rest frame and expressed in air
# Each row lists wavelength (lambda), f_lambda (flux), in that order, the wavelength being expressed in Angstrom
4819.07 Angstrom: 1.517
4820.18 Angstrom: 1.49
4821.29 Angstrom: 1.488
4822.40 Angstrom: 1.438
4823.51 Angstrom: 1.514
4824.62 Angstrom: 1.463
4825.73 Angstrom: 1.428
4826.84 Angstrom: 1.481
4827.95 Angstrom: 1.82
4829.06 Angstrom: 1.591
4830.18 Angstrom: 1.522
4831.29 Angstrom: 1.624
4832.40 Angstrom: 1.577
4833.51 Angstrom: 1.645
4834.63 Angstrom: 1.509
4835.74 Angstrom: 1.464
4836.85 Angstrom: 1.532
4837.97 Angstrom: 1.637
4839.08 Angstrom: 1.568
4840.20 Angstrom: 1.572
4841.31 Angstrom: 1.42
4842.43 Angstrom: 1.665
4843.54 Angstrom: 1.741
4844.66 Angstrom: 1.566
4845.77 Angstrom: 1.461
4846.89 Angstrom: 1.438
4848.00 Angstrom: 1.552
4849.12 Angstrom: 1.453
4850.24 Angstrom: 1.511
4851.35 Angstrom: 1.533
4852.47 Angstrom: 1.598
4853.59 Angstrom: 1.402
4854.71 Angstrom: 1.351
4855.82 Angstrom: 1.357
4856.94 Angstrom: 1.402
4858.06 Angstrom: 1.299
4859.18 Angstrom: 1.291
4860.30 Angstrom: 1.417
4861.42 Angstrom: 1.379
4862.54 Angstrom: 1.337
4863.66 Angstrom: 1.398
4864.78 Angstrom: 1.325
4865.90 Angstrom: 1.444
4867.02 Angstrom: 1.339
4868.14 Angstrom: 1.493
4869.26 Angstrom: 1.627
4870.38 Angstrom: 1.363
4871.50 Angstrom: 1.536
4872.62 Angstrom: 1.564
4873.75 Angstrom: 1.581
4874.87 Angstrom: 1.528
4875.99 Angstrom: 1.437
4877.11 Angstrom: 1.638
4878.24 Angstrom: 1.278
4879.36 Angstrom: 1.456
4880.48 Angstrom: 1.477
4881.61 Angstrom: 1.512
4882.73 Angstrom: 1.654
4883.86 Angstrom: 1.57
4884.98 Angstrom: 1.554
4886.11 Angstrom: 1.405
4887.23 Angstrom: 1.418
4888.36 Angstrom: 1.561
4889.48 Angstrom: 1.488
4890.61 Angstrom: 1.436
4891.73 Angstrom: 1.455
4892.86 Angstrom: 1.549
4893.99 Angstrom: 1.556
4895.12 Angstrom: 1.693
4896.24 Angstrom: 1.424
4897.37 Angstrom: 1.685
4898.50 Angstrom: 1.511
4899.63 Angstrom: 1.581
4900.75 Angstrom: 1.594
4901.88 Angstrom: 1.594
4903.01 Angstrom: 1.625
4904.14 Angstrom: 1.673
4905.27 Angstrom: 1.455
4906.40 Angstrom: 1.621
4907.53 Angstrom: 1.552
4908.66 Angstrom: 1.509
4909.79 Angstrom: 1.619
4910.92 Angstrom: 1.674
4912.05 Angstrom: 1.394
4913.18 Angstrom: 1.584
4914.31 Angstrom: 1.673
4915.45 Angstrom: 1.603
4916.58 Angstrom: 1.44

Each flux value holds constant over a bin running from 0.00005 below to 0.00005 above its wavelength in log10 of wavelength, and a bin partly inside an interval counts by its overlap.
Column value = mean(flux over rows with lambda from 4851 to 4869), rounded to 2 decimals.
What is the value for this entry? 1.40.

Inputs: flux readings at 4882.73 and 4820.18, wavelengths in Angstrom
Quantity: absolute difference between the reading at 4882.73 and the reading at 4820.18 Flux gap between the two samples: 0.16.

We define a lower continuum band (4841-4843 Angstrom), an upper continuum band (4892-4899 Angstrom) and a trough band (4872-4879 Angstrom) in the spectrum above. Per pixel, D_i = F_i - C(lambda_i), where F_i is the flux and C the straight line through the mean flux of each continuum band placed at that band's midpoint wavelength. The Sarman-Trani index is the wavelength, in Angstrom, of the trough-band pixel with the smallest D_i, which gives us 4878.24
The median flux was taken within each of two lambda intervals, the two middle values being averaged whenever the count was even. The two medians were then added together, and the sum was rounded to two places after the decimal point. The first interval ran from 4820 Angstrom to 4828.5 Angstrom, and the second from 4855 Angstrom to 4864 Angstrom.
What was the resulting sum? 2.85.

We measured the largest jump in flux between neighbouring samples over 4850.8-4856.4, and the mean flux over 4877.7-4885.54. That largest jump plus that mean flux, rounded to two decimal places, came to 1.70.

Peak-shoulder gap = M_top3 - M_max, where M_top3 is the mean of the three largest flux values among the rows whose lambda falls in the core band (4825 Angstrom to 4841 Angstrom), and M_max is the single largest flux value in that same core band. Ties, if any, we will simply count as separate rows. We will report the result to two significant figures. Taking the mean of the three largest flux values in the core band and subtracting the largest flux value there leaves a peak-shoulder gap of -0.12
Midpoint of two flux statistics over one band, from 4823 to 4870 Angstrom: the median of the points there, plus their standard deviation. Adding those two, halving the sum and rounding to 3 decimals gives 0.803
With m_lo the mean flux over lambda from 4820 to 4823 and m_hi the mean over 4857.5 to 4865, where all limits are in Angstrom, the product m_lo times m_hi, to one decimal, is 2.0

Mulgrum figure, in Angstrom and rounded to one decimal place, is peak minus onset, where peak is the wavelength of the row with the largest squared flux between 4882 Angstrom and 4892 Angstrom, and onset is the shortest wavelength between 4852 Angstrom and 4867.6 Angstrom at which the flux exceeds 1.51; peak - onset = 30.3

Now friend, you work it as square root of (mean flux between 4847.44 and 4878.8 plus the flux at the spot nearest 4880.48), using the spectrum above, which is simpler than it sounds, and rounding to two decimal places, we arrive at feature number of 1.71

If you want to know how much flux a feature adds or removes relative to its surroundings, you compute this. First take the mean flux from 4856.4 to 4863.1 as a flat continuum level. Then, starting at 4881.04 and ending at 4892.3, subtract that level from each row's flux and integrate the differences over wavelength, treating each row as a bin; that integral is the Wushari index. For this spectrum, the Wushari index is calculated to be 2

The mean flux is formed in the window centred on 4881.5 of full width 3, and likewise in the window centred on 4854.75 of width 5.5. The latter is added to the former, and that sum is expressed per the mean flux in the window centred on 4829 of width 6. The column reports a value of 1.85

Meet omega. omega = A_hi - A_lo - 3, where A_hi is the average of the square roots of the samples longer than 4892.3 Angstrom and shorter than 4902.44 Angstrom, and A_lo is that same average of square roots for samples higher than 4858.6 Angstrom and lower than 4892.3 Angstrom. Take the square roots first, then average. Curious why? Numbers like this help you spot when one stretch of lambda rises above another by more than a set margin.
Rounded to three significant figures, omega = -2.95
